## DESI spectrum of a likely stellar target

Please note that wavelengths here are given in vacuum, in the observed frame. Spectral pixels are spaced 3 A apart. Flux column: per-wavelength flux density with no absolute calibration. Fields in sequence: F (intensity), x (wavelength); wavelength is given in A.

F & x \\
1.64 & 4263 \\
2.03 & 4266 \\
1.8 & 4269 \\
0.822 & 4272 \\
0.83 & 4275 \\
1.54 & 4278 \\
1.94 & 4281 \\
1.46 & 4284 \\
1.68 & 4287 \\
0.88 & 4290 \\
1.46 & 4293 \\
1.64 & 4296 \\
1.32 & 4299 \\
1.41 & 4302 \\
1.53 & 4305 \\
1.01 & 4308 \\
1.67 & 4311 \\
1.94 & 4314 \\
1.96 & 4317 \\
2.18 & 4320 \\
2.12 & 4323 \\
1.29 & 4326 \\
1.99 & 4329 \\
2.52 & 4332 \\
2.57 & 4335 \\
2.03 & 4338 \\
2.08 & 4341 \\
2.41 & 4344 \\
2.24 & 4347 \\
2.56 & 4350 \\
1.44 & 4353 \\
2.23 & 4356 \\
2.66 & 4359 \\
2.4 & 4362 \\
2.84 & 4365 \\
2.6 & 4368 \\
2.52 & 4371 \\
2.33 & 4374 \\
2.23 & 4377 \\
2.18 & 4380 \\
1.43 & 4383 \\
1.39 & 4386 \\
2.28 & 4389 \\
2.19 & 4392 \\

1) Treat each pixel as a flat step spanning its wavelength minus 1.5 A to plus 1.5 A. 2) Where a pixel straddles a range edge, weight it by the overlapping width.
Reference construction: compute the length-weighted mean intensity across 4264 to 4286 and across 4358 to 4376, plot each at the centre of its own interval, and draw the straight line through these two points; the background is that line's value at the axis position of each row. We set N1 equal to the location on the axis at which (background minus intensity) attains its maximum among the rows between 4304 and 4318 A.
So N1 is 4308 A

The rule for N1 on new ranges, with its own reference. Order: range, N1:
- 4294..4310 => 4308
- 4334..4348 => 4338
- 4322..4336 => 4326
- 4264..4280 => 4275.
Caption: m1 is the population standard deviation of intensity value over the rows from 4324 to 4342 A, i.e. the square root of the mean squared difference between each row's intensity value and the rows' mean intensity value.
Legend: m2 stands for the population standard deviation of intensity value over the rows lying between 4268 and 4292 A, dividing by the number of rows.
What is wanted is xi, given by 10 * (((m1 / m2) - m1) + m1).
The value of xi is 10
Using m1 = 0.42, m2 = 0.43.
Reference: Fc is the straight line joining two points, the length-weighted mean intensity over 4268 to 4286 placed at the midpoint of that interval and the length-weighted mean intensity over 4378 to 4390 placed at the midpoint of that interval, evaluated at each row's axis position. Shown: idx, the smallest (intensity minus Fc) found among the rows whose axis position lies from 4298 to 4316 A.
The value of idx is -0.51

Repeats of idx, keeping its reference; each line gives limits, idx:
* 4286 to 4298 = -0.57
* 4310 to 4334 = -0.30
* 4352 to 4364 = -0.26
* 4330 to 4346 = 0.39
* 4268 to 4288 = -0.56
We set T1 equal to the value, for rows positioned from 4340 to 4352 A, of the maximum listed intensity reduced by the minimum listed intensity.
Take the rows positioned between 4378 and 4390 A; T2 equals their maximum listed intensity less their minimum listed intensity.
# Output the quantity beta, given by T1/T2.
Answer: 0.54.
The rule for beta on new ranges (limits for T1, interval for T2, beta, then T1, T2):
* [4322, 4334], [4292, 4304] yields 3.84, 1.2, 0.32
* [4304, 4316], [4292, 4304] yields 2.91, 0.9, 0.32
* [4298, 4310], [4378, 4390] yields 0.58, 0.5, 0.89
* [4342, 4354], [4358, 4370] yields 2.55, 1.1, 0.44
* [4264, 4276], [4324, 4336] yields 0.94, 1.2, 1.28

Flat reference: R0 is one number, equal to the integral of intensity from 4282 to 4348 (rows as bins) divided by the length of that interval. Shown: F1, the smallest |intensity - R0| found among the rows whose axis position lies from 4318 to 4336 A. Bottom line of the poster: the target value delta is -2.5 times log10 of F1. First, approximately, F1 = 0.202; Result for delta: 1.74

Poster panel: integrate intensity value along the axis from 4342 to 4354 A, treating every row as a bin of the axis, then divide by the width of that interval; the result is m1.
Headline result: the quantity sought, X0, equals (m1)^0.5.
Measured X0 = 1.48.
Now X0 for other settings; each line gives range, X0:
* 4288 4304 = 1.17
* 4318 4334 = 1.43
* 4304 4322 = 1.32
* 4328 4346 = 1.51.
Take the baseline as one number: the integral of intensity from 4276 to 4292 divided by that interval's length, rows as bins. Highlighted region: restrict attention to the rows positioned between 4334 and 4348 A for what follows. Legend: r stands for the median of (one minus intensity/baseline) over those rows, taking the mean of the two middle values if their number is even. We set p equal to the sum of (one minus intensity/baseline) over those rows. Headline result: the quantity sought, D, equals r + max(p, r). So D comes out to -1.0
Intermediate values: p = -2.7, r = -0.52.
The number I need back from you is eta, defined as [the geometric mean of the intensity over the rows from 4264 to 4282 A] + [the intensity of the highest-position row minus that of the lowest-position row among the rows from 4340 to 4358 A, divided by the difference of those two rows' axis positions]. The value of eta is 1.41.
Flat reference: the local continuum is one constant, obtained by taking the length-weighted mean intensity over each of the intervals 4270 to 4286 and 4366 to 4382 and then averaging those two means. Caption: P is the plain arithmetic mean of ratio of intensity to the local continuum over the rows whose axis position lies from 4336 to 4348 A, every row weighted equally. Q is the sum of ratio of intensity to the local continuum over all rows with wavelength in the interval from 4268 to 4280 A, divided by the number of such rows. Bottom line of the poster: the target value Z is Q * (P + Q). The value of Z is 1.3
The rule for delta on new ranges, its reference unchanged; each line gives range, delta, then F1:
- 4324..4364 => 1.74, 0.202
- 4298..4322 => 2.32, 0.118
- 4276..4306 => 2.41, 0.108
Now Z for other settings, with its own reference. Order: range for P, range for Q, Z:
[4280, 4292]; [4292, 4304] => 1.3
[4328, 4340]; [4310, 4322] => 2.4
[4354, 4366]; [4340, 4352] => 3.3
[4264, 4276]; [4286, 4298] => 1.2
